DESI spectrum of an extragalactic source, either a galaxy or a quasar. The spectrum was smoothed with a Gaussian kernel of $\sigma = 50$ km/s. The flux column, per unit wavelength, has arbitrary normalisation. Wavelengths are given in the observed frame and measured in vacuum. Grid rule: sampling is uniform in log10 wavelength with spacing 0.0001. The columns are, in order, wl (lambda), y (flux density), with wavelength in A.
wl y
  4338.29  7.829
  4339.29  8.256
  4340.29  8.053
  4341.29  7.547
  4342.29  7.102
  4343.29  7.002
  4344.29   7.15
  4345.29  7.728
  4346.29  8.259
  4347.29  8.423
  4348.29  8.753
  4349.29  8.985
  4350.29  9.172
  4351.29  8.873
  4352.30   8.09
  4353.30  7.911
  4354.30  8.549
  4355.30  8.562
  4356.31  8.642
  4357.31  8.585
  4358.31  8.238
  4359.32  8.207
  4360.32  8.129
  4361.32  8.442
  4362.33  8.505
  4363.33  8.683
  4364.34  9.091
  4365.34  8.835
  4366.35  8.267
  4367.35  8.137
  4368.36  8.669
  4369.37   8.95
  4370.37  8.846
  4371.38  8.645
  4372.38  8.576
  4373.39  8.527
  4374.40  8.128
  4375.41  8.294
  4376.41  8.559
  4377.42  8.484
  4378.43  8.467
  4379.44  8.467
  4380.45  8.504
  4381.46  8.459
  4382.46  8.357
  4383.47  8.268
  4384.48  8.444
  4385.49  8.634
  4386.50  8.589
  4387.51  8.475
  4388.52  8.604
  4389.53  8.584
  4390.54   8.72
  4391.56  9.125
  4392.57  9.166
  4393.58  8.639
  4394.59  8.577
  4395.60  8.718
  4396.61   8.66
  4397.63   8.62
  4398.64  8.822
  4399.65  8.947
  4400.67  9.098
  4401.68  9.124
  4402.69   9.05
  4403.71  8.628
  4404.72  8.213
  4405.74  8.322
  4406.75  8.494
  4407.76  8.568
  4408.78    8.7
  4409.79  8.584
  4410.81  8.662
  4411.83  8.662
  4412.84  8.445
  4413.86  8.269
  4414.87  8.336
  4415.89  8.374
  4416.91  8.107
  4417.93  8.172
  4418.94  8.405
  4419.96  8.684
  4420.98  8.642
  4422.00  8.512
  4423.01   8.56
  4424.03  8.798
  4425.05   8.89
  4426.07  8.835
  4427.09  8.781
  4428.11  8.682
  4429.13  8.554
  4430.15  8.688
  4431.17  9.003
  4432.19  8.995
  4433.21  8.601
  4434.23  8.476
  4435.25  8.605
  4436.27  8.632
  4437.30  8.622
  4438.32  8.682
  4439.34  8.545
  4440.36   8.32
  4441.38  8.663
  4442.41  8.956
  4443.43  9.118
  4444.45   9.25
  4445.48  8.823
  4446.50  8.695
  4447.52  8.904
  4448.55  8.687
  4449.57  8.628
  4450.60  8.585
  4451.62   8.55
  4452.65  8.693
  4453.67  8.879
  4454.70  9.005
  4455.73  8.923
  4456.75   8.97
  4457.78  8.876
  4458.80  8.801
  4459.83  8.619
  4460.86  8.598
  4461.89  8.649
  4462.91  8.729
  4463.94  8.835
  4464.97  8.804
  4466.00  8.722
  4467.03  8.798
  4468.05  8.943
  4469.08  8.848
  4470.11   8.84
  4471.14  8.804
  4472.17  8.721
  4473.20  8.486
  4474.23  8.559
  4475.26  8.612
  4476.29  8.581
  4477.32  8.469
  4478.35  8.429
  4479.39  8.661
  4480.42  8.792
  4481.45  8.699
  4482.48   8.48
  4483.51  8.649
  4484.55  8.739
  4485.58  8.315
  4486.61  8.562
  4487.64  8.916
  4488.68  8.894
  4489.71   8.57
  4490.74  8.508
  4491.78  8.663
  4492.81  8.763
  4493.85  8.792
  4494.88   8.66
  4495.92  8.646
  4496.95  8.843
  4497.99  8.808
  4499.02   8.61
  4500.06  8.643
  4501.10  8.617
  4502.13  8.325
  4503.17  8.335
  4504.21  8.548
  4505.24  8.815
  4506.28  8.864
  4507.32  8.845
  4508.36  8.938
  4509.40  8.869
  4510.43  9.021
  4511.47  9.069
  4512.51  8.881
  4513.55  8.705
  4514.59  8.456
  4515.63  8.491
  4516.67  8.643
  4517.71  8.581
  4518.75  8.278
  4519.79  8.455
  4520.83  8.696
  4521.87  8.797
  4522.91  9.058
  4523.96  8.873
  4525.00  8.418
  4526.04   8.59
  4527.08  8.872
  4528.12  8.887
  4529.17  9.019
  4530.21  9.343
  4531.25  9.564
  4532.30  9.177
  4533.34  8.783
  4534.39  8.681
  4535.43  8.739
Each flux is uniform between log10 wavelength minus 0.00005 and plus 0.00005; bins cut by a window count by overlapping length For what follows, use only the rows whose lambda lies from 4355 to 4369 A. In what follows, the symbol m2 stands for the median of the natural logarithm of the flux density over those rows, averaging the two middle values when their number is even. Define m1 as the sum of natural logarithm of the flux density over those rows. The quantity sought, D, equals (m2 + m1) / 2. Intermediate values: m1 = 30.0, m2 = 2.14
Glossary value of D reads 16.0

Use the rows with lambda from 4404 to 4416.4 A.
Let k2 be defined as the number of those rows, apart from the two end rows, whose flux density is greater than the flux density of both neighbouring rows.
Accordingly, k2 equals 1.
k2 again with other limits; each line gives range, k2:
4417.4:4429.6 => 2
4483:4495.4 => 3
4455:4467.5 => 2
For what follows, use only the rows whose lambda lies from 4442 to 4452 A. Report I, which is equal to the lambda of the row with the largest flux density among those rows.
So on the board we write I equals 4444.45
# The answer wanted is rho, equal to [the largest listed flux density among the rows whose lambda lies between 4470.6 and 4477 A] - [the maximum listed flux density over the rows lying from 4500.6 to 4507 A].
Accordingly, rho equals -0.06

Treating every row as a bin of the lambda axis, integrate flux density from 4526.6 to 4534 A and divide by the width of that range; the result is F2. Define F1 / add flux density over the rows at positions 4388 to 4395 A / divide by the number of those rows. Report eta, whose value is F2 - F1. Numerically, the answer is 0.3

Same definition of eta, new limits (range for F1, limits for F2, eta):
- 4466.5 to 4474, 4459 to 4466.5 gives -0.1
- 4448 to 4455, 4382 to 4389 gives -0.2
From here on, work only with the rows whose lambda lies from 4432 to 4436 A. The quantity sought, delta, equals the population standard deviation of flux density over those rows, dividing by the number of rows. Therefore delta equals 0.20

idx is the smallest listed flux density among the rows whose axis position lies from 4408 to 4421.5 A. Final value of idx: 8.107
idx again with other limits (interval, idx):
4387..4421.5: 8.107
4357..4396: 8.128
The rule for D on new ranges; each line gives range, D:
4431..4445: 16.3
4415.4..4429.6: 16.1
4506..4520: 16.2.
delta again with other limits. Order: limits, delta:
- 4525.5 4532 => 0.32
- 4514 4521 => 0.13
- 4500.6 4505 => 0.13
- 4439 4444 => 0.29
